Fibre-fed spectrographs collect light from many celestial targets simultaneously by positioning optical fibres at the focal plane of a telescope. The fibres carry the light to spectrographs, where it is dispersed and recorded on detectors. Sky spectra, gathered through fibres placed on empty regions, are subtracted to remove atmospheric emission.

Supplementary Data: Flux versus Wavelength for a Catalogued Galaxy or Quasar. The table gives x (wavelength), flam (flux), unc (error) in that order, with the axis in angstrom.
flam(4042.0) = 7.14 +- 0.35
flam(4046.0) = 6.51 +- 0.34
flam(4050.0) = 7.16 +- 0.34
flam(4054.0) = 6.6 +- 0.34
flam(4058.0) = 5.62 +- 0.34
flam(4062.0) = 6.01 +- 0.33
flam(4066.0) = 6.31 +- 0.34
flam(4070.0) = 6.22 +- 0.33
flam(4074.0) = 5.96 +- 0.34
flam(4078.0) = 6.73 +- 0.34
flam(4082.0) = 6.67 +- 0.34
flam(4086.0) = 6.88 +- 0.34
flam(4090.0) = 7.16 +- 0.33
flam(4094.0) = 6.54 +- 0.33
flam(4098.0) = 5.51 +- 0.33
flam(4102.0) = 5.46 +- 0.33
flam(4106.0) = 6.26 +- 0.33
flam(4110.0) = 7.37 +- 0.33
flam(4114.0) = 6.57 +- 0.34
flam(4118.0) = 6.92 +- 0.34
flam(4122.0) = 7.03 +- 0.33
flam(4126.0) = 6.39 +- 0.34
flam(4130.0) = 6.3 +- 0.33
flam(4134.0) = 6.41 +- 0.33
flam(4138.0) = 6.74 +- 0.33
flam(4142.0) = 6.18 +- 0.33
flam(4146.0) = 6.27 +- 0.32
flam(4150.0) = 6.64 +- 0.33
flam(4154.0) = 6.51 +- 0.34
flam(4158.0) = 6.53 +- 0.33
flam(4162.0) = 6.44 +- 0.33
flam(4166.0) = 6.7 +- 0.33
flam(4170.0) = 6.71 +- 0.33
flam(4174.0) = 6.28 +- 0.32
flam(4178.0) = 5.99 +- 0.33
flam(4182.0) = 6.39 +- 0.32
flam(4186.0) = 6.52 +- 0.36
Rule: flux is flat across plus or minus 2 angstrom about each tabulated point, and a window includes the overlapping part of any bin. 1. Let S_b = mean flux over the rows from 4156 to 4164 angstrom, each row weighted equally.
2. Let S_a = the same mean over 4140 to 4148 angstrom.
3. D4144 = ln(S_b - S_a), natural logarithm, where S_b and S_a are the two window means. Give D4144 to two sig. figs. -1.3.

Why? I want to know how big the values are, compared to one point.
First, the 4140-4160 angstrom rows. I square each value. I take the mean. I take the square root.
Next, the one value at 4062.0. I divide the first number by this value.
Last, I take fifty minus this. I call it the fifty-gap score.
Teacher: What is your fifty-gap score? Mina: 48.9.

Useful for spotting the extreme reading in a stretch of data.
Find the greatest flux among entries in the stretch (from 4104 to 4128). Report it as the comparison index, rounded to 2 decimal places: 7.37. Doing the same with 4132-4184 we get 6.74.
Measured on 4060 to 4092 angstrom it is 7.16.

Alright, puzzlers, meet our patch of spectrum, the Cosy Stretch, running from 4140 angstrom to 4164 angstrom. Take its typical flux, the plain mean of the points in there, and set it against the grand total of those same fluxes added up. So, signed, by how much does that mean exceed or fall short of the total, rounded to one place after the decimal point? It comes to -32.1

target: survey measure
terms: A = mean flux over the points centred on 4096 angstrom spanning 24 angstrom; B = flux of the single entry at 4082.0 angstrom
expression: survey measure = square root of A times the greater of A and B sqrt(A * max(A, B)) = 6.48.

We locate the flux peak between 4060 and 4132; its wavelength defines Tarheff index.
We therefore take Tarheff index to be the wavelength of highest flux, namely 4110.0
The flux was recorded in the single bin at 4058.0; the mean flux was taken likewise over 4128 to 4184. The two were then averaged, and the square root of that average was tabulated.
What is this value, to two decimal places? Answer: 2.46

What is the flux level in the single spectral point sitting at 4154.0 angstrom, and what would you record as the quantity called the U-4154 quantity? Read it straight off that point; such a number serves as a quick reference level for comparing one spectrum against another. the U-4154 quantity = 6.51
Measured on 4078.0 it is 6.73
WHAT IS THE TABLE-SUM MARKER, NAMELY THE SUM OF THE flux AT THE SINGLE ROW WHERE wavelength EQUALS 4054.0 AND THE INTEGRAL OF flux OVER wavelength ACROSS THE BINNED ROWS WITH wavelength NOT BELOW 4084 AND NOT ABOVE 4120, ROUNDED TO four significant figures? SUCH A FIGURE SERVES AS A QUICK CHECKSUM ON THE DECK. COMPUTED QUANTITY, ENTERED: 241.3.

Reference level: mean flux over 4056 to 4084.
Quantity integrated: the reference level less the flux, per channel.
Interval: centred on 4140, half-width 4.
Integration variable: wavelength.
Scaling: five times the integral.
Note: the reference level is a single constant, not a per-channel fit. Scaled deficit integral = -10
